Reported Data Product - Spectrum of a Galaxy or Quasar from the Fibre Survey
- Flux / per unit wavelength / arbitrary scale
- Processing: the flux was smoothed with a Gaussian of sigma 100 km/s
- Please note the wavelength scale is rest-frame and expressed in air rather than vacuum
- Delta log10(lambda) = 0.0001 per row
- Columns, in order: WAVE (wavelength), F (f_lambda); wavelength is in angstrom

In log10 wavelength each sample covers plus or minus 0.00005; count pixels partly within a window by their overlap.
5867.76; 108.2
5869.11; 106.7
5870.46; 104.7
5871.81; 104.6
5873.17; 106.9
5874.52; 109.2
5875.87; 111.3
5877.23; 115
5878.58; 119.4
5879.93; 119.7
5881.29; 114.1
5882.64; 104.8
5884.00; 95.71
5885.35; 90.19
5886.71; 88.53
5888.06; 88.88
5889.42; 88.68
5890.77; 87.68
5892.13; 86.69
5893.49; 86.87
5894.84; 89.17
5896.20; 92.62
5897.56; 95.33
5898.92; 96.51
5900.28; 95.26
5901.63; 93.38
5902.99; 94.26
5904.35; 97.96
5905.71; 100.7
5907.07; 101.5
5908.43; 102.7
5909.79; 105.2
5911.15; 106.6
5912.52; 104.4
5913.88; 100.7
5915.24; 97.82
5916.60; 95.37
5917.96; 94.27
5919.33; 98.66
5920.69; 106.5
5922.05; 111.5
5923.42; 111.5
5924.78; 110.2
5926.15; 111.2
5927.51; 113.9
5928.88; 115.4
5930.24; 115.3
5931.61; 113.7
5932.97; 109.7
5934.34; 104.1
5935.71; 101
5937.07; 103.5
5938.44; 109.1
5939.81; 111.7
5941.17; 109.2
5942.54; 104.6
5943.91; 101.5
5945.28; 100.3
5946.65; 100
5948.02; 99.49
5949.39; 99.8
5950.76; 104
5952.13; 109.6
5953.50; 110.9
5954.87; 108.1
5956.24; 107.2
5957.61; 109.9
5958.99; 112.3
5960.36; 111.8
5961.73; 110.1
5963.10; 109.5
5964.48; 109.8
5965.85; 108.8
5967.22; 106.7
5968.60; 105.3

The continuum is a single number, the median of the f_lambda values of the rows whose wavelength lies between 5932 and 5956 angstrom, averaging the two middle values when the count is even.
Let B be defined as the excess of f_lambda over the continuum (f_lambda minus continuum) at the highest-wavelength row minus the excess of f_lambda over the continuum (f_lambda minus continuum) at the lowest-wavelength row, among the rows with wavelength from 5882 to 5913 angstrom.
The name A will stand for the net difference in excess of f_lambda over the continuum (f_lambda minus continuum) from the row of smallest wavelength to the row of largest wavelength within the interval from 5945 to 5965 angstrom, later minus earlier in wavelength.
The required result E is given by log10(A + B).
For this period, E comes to 0.96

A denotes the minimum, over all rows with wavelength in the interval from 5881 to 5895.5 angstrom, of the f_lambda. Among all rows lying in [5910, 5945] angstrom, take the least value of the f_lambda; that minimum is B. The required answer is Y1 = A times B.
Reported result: 8172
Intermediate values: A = 86.69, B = 94.27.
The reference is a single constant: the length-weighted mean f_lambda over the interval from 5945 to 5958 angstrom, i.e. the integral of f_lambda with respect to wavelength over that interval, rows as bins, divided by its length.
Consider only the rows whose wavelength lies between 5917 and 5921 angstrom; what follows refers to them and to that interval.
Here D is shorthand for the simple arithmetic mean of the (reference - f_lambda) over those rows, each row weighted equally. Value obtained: 5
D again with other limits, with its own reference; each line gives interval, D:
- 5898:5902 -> 10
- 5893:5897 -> 15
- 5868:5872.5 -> 0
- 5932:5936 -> 0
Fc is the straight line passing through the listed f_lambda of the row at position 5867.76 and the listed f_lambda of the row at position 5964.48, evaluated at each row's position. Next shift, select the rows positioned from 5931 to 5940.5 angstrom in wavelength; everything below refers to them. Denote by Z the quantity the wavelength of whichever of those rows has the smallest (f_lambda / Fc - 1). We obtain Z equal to 5935.71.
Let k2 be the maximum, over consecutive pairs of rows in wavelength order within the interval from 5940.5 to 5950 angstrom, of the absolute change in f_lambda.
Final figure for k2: 4.6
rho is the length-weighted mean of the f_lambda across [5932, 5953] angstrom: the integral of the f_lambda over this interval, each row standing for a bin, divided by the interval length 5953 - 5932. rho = 105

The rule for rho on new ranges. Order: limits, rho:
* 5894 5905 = 94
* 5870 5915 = 100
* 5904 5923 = 102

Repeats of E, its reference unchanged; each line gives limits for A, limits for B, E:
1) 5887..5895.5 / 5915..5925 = 1.10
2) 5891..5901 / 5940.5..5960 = 1.07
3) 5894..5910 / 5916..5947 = 1.32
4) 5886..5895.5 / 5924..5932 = 0.62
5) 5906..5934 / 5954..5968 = 0.83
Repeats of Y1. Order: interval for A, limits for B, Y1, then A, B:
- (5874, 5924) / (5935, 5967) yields 8625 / 86.69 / 99.49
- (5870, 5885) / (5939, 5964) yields 9522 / 95.71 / 99.49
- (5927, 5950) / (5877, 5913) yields 8625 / 99.49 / 86.69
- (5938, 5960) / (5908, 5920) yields 9379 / 99.49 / 94.27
